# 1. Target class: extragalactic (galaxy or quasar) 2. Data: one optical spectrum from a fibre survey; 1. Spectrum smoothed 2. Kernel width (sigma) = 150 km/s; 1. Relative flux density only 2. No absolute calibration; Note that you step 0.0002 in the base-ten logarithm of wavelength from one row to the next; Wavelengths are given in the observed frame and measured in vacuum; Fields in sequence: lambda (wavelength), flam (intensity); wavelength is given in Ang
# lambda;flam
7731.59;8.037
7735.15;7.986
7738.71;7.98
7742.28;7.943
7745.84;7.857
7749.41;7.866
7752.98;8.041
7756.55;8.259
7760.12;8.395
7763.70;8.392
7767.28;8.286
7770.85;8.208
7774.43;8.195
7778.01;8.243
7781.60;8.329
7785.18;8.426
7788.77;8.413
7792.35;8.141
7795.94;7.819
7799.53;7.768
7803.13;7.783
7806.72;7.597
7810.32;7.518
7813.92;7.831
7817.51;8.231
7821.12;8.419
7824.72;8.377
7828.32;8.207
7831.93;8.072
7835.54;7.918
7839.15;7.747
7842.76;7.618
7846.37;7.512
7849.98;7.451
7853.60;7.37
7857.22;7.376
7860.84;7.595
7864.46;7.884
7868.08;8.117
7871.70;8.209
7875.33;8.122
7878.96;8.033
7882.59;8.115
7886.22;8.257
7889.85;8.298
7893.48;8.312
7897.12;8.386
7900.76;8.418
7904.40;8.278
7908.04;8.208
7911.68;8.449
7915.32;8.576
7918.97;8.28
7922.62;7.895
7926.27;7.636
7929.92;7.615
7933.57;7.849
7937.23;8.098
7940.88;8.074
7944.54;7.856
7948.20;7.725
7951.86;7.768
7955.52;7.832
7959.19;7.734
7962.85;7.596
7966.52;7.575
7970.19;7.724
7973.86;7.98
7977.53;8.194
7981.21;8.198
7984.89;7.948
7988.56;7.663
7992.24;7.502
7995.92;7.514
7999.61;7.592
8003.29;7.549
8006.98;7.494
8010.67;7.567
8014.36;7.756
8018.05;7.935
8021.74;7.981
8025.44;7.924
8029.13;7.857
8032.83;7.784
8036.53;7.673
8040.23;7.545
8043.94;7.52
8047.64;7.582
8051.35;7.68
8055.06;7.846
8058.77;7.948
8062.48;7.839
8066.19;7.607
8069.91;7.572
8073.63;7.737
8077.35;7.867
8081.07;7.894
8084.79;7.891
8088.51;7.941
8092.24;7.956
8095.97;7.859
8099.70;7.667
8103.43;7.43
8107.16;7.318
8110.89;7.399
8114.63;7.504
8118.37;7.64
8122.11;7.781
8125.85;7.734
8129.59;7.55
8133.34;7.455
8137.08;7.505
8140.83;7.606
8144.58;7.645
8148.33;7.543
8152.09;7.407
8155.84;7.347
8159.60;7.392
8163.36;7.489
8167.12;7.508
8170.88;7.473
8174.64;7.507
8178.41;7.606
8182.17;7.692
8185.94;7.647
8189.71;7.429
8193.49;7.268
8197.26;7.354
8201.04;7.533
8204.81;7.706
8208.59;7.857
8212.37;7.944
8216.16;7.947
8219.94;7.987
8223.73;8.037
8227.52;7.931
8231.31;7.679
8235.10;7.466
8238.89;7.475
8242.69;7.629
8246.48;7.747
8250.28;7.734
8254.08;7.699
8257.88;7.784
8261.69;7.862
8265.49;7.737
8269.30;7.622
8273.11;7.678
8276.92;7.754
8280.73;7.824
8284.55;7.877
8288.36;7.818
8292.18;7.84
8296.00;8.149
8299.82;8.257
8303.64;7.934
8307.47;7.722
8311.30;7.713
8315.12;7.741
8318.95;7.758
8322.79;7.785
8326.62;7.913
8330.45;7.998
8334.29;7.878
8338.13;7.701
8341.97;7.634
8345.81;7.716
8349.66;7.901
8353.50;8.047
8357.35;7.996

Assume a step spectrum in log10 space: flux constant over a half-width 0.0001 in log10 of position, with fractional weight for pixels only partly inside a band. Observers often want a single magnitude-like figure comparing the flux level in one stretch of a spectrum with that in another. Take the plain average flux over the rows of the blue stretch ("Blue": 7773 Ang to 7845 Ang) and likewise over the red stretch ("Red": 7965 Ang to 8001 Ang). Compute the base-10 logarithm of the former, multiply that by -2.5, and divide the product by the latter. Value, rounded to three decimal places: -0.290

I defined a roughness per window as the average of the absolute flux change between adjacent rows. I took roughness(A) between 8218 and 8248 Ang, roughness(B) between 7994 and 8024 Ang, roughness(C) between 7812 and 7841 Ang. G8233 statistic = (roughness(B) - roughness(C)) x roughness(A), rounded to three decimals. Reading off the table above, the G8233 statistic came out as -0.011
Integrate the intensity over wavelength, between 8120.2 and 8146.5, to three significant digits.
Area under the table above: 200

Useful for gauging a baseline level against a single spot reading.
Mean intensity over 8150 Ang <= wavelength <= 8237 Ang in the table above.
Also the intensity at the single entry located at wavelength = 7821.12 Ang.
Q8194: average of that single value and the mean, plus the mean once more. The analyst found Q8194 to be 15.6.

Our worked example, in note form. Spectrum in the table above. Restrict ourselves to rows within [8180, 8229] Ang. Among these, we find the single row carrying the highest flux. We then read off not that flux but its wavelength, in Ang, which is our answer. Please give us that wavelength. 8223.73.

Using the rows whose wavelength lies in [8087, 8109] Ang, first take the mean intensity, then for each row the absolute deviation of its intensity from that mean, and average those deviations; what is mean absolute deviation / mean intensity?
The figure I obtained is 0.029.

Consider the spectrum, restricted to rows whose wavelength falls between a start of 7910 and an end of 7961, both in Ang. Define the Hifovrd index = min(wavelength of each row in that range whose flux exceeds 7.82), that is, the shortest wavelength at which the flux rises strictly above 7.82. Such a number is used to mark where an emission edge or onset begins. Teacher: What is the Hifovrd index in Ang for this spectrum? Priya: 7911.68 Ang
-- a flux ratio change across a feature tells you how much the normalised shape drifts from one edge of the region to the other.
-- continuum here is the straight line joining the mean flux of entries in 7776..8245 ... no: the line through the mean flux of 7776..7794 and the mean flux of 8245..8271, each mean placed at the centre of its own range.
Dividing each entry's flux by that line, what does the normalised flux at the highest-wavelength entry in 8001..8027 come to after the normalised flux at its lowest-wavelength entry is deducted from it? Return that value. 0.05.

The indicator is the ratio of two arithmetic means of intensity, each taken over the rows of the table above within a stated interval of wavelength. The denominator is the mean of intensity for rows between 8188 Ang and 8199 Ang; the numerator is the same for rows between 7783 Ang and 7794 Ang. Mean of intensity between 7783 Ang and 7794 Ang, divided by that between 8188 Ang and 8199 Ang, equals 1.13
